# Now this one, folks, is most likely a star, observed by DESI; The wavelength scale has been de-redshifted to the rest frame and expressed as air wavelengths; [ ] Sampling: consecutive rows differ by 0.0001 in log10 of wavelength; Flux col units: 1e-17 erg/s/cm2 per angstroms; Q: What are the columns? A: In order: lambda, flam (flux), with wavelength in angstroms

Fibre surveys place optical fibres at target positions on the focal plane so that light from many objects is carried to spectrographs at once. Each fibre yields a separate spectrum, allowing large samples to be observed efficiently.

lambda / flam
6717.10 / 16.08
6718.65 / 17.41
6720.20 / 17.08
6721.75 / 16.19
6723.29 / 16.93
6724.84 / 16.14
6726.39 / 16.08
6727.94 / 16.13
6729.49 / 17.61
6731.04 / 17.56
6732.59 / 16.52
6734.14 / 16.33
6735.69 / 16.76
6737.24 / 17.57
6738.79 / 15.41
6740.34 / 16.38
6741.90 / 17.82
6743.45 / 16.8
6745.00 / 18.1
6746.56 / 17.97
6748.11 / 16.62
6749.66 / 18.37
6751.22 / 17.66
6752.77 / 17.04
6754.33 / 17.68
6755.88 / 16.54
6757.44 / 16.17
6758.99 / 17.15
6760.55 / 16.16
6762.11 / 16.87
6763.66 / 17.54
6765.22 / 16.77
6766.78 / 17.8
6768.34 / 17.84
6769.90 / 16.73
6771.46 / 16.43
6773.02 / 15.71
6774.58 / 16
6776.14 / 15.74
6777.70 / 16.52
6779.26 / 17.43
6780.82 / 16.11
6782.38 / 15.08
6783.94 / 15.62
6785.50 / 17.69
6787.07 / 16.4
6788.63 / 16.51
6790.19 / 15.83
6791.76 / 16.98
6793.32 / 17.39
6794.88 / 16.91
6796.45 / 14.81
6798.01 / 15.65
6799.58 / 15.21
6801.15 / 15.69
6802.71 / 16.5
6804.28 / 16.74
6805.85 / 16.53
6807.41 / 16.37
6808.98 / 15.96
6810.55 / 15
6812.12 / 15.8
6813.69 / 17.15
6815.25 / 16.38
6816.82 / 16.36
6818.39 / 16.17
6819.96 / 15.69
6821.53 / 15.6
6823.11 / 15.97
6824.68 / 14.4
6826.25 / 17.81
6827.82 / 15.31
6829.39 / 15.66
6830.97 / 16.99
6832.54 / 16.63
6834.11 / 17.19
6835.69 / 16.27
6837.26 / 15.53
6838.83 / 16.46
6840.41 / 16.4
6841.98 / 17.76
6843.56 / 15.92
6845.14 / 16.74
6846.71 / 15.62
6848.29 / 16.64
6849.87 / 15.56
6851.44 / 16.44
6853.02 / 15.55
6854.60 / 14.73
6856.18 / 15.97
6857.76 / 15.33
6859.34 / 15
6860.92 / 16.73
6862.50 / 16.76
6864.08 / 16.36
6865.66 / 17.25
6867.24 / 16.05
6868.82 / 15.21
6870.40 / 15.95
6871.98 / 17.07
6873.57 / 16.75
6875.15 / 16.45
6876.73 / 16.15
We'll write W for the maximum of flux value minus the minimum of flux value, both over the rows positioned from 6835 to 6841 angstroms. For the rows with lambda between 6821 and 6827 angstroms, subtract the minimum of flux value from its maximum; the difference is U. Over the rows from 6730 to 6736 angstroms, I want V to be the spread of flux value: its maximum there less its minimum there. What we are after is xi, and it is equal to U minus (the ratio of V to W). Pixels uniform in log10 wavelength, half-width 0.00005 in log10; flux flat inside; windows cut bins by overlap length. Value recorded 2.1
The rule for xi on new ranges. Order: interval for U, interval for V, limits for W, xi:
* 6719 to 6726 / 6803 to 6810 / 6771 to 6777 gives -0.1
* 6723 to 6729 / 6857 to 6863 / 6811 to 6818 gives -0.5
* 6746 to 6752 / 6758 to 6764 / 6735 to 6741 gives 1.1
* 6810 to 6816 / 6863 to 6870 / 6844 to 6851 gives 0.4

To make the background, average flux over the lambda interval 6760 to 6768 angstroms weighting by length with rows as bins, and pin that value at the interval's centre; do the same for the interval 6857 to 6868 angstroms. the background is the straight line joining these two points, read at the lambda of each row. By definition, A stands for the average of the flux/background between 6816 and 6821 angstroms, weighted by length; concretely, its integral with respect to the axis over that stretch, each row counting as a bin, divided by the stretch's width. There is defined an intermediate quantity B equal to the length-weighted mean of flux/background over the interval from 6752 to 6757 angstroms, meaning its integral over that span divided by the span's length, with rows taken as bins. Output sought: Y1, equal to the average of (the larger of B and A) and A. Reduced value 0.978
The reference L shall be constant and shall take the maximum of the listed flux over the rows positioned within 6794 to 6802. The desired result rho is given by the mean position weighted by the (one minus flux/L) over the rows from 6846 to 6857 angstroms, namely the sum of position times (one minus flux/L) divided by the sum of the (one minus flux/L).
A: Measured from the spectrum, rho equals 6852.0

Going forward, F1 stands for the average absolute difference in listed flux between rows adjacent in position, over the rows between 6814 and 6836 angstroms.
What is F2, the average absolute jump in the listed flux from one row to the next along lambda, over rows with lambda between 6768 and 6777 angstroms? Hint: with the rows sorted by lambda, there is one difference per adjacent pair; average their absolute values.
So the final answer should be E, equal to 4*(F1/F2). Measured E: 7.0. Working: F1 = 0.93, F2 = 0.5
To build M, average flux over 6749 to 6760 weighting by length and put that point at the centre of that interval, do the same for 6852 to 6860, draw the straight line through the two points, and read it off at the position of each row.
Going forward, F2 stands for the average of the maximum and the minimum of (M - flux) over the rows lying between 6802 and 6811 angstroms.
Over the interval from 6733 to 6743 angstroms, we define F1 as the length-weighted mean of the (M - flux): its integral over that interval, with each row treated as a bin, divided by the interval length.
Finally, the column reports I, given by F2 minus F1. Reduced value -0.4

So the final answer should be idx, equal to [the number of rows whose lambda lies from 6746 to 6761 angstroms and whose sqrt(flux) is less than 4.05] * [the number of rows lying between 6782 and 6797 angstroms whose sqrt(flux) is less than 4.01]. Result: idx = 8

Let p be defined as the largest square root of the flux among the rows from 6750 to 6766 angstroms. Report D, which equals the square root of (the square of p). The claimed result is 4.20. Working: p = 4.20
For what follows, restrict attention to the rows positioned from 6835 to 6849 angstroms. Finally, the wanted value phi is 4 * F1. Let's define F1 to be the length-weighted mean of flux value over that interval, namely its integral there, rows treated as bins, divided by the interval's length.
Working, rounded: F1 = 16.4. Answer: 65.5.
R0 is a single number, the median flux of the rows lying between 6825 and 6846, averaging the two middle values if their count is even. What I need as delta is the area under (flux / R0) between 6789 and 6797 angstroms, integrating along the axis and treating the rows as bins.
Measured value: 7.99 angstroms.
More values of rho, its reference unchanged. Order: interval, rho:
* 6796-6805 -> 6798.9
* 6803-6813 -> 6809.7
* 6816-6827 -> 6821.3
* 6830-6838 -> 6836.8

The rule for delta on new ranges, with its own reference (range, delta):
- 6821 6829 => 7.69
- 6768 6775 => 7.01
